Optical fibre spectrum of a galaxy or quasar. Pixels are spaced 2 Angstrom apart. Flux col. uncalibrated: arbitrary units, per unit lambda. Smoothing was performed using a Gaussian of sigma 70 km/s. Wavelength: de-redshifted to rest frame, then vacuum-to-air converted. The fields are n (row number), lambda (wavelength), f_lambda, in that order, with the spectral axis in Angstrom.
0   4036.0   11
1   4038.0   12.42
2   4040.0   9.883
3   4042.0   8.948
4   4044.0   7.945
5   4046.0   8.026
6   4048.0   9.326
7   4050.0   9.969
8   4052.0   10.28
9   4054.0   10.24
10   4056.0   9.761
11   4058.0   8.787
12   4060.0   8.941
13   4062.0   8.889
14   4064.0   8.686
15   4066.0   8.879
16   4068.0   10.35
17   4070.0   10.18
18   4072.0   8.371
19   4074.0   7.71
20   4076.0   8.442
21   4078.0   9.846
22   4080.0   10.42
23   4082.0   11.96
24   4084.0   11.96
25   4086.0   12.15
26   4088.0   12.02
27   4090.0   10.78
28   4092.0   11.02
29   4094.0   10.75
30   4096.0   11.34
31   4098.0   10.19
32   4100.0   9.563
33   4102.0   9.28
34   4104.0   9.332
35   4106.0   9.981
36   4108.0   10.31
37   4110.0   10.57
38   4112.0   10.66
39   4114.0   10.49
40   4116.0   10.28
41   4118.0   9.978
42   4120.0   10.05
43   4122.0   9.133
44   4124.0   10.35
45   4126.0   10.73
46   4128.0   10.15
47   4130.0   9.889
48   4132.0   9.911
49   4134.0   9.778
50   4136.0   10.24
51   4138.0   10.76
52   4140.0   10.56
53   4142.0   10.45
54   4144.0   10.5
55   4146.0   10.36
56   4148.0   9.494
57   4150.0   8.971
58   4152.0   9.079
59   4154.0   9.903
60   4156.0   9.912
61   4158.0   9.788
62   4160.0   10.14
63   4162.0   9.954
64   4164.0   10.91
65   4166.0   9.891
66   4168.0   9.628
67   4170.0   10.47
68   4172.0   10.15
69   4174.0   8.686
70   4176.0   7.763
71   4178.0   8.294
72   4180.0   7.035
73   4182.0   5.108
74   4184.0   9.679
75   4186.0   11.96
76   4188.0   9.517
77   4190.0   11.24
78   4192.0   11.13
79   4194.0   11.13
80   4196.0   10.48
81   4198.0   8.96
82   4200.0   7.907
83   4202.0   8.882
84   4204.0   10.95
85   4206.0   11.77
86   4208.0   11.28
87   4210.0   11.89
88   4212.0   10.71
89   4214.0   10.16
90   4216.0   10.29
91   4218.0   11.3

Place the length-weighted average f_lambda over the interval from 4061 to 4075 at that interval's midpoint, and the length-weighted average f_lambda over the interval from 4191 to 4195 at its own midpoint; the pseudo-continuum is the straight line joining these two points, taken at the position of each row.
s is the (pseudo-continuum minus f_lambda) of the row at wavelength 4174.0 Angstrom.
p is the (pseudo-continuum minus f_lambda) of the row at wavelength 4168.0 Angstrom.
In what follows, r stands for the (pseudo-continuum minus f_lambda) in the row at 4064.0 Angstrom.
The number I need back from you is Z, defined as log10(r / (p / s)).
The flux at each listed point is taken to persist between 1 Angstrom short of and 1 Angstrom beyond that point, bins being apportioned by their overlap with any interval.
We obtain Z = -0.3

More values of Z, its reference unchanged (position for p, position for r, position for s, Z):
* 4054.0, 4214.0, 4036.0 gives 0.4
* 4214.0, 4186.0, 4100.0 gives -2.1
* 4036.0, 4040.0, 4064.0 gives -0.9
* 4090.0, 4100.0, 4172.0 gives -2.3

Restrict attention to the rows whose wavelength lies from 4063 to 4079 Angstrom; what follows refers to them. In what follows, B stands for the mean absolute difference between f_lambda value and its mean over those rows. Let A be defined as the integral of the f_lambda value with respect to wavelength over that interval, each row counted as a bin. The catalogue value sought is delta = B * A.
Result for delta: 116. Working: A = 145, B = 0.80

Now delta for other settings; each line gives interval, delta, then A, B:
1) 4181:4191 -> 167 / 95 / 1.76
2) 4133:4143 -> 29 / 104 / 0.28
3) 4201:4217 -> 126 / 172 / 0.73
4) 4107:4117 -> 14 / 105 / 0.13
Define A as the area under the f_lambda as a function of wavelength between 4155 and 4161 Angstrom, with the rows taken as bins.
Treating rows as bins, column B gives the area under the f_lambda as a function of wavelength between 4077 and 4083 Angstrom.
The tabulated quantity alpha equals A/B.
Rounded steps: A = 60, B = 64.5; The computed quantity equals 0.93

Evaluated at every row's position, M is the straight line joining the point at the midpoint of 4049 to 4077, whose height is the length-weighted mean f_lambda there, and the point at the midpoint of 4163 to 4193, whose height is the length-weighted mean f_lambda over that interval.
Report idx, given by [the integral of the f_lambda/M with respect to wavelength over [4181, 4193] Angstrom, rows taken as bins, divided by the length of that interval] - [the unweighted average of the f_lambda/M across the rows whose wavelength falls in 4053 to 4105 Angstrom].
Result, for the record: -0.04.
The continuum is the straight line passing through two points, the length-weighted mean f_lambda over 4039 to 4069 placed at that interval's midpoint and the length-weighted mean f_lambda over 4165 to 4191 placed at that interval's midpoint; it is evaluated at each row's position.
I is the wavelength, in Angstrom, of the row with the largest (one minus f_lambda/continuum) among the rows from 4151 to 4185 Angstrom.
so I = 4182.0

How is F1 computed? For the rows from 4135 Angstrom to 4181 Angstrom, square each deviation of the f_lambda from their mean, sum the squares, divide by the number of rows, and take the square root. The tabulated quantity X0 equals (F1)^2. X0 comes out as 0.9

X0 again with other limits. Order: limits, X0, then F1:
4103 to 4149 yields 0.2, 0.4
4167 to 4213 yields 2.9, 1.7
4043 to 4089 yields 1.8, 1.3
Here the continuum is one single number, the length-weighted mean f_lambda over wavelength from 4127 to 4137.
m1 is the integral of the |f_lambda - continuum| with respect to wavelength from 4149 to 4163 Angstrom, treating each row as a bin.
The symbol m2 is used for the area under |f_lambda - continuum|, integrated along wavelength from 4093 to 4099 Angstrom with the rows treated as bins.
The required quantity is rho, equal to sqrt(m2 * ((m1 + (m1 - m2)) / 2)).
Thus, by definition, 3.5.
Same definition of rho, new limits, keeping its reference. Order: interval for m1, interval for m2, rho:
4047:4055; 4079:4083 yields 0.5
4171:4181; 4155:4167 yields 6.7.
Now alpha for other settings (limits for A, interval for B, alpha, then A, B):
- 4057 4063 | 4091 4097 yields 0.80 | 53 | 66.2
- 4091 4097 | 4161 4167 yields 1.08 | 66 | 61.5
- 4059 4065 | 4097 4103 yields 0.91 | 53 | 58.1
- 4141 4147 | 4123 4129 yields 1.00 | 63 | 62.5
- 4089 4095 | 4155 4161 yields 1.09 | 65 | 59.7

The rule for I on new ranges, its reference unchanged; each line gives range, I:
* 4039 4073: 4044.0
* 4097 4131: 4122.0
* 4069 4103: 4074.0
